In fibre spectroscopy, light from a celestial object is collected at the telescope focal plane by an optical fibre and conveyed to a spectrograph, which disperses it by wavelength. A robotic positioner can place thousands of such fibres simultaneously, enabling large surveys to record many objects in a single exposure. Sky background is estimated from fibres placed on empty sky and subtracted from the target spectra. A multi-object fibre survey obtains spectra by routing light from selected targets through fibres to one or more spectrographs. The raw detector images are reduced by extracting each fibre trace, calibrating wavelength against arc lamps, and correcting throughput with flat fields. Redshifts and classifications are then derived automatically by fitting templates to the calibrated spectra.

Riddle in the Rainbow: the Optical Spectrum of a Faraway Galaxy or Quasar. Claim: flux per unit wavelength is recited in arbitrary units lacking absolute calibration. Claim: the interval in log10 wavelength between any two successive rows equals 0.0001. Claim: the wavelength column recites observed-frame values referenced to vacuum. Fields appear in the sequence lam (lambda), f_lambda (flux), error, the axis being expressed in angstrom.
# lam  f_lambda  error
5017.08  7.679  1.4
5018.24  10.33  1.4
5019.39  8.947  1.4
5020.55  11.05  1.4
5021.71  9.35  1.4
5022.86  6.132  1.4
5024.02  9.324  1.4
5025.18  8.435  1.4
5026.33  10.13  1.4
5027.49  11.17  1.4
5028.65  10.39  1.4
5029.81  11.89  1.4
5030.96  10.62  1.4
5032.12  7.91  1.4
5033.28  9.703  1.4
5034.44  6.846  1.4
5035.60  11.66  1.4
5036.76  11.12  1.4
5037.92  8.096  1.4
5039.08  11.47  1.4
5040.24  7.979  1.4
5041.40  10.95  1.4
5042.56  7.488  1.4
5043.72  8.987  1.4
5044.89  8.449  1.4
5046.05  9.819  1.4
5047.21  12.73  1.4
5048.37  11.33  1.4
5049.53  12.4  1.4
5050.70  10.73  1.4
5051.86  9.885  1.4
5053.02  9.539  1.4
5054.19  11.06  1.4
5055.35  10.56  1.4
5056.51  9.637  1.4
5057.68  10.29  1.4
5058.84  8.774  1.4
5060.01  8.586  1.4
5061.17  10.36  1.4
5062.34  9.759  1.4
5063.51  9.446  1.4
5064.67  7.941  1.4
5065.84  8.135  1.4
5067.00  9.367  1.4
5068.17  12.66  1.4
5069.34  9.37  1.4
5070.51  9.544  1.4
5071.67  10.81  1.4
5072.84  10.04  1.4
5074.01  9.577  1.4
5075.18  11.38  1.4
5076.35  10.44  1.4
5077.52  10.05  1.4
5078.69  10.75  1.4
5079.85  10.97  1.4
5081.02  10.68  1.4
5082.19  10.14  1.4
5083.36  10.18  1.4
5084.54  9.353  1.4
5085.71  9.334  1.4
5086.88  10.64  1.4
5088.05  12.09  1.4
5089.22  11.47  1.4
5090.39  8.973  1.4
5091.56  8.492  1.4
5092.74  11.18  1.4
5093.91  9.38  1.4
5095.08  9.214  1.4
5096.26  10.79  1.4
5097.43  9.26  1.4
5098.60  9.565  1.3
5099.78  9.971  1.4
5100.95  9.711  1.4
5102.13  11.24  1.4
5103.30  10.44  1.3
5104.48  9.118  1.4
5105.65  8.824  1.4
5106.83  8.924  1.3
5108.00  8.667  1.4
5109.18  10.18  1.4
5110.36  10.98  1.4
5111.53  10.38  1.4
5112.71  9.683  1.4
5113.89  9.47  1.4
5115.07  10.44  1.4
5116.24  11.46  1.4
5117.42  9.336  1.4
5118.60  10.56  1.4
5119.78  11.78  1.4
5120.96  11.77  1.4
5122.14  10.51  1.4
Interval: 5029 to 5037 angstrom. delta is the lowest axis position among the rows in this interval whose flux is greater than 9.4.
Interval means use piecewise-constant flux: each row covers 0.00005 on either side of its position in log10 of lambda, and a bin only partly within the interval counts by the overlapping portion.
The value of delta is 5029.81 angstrom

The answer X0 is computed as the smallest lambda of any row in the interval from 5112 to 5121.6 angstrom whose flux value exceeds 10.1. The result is 5115.07 angstrom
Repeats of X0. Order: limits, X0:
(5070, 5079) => 5071.67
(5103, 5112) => 5103.30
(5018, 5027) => 5018.24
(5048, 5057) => 5048.37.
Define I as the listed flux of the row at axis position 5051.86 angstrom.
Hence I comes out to 9.885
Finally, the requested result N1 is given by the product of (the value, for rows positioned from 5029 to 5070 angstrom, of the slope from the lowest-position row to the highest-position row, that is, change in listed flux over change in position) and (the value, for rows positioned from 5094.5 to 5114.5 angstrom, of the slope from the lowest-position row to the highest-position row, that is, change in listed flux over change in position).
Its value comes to -0.0009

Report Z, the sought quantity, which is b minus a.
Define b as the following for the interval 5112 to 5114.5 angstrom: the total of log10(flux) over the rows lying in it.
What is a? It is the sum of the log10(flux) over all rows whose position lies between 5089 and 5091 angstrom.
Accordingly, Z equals -0.05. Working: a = 2.01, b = 1.96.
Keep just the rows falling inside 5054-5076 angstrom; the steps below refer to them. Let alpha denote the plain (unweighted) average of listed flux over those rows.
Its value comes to 9.9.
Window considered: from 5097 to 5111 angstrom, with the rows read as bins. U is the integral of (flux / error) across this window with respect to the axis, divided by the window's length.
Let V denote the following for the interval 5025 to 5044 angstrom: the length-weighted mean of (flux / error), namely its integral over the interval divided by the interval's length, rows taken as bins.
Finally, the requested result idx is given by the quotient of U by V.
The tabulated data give 1.02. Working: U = 7.10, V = 6.96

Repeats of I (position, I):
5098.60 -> 9.565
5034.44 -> 6.846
